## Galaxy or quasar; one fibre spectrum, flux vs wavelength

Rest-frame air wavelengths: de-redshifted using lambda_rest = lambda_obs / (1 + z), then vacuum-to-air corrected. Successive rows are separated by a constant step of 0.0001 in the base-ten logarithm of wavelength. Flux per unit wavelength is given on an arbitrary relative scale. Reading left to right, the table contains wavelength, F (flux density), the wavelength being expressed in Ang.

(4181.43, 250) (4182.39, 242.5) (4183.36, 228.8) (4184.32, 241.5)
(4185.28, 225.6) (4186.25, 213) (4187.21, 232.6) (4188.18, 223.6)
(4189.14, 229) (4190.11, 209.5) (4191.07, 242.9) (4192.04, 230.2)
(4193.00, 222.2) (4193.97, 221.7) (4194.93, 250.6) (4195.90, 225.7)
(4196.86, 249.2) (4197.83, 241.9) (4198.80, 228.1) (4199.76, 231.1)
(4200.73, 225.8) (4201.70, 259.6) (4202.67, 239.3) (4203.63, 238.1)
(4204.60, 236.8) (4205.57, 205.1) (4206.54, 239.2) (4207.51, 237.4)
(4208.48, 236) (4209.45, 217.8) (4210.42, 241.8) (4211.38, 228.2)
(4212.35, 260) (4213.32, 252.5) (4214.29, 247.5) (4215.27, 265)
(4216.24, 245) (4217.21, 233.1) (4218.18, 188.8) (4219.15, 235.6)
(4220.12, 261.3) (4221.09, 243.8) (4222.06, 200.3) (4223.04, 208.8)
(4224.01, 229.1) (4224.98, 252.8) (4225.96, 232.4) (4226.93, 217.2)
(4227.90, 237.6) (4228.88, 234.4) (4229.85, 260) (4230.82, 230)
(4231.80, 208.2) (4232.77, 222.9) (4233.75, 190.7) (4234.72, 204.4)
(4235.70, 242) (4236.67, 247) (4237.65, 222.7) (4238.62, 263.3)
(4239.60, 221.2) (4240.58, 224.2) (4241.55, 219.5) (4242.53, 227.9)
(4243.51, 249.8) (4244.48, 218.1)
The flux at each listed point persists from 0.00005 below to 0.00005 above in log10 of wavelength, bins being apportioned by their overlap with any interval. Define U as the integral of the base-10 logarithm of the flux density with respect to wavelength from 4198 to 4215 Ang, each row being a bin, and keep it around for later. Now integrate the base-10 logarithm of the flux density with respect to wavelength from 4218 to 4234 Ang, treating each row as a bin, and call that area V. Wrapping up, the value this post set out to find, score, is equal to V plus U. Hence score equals 78.0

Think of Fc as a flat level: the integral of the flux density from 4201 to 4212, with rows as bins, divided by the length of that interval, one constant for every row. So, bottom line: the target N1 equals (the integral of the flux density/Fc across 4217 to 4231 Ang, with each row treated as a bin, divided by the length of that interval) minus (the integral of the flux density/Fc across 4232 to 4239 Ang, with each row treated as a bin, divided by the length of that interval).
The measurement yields 0.02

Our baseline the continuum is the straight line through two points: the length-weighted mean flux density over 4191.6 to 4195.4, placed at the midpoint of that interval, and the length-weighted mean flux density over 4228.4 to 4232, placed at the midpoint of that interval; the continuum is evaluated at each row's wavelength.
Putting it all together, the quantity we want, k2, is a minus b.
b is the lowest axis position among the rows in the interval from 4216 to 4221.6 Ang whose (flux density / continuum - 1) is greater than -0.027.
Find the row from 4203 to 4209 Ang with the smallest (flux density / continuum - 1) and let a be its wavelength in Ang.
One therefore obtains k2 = -10.7 Ang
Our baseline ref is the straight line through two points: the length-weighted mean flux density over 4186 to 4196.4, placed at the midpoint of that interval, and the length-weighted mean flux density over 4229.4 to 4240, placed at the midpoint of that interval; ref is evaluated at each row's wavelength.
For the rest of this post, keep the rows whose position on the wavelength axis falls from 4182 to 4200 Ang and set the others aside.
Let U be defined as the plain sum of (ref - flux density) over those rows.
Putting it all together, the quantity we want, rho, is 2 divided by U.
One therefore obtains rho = -0.033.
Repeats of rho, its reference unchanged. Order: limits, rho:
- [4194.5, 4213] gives -0.013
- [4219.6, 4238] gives -0.255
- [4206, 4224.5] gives -0.015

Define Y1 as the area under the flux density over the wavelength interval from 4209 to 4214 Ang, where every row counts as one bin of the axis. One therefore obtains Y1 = 1205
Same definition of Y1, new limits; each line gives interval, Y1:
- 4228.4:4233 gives 1067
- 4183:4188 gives 1140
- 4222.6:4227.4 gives 1096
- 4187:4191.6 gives 1044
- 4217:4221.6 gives 1070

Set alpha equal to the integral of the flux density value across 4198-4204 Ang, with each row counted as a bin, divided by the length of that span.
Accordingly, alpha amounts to 237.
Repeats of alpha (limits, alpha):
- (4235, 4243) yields 233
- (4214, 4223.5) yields 232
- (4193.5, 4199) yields 237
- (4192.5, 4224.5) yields 235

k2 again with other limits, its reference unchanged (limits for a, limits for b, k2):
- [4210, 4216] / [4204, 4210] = 6.8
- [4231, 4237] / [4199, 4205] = 34.0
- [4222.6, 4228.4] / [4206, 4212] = 16.5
